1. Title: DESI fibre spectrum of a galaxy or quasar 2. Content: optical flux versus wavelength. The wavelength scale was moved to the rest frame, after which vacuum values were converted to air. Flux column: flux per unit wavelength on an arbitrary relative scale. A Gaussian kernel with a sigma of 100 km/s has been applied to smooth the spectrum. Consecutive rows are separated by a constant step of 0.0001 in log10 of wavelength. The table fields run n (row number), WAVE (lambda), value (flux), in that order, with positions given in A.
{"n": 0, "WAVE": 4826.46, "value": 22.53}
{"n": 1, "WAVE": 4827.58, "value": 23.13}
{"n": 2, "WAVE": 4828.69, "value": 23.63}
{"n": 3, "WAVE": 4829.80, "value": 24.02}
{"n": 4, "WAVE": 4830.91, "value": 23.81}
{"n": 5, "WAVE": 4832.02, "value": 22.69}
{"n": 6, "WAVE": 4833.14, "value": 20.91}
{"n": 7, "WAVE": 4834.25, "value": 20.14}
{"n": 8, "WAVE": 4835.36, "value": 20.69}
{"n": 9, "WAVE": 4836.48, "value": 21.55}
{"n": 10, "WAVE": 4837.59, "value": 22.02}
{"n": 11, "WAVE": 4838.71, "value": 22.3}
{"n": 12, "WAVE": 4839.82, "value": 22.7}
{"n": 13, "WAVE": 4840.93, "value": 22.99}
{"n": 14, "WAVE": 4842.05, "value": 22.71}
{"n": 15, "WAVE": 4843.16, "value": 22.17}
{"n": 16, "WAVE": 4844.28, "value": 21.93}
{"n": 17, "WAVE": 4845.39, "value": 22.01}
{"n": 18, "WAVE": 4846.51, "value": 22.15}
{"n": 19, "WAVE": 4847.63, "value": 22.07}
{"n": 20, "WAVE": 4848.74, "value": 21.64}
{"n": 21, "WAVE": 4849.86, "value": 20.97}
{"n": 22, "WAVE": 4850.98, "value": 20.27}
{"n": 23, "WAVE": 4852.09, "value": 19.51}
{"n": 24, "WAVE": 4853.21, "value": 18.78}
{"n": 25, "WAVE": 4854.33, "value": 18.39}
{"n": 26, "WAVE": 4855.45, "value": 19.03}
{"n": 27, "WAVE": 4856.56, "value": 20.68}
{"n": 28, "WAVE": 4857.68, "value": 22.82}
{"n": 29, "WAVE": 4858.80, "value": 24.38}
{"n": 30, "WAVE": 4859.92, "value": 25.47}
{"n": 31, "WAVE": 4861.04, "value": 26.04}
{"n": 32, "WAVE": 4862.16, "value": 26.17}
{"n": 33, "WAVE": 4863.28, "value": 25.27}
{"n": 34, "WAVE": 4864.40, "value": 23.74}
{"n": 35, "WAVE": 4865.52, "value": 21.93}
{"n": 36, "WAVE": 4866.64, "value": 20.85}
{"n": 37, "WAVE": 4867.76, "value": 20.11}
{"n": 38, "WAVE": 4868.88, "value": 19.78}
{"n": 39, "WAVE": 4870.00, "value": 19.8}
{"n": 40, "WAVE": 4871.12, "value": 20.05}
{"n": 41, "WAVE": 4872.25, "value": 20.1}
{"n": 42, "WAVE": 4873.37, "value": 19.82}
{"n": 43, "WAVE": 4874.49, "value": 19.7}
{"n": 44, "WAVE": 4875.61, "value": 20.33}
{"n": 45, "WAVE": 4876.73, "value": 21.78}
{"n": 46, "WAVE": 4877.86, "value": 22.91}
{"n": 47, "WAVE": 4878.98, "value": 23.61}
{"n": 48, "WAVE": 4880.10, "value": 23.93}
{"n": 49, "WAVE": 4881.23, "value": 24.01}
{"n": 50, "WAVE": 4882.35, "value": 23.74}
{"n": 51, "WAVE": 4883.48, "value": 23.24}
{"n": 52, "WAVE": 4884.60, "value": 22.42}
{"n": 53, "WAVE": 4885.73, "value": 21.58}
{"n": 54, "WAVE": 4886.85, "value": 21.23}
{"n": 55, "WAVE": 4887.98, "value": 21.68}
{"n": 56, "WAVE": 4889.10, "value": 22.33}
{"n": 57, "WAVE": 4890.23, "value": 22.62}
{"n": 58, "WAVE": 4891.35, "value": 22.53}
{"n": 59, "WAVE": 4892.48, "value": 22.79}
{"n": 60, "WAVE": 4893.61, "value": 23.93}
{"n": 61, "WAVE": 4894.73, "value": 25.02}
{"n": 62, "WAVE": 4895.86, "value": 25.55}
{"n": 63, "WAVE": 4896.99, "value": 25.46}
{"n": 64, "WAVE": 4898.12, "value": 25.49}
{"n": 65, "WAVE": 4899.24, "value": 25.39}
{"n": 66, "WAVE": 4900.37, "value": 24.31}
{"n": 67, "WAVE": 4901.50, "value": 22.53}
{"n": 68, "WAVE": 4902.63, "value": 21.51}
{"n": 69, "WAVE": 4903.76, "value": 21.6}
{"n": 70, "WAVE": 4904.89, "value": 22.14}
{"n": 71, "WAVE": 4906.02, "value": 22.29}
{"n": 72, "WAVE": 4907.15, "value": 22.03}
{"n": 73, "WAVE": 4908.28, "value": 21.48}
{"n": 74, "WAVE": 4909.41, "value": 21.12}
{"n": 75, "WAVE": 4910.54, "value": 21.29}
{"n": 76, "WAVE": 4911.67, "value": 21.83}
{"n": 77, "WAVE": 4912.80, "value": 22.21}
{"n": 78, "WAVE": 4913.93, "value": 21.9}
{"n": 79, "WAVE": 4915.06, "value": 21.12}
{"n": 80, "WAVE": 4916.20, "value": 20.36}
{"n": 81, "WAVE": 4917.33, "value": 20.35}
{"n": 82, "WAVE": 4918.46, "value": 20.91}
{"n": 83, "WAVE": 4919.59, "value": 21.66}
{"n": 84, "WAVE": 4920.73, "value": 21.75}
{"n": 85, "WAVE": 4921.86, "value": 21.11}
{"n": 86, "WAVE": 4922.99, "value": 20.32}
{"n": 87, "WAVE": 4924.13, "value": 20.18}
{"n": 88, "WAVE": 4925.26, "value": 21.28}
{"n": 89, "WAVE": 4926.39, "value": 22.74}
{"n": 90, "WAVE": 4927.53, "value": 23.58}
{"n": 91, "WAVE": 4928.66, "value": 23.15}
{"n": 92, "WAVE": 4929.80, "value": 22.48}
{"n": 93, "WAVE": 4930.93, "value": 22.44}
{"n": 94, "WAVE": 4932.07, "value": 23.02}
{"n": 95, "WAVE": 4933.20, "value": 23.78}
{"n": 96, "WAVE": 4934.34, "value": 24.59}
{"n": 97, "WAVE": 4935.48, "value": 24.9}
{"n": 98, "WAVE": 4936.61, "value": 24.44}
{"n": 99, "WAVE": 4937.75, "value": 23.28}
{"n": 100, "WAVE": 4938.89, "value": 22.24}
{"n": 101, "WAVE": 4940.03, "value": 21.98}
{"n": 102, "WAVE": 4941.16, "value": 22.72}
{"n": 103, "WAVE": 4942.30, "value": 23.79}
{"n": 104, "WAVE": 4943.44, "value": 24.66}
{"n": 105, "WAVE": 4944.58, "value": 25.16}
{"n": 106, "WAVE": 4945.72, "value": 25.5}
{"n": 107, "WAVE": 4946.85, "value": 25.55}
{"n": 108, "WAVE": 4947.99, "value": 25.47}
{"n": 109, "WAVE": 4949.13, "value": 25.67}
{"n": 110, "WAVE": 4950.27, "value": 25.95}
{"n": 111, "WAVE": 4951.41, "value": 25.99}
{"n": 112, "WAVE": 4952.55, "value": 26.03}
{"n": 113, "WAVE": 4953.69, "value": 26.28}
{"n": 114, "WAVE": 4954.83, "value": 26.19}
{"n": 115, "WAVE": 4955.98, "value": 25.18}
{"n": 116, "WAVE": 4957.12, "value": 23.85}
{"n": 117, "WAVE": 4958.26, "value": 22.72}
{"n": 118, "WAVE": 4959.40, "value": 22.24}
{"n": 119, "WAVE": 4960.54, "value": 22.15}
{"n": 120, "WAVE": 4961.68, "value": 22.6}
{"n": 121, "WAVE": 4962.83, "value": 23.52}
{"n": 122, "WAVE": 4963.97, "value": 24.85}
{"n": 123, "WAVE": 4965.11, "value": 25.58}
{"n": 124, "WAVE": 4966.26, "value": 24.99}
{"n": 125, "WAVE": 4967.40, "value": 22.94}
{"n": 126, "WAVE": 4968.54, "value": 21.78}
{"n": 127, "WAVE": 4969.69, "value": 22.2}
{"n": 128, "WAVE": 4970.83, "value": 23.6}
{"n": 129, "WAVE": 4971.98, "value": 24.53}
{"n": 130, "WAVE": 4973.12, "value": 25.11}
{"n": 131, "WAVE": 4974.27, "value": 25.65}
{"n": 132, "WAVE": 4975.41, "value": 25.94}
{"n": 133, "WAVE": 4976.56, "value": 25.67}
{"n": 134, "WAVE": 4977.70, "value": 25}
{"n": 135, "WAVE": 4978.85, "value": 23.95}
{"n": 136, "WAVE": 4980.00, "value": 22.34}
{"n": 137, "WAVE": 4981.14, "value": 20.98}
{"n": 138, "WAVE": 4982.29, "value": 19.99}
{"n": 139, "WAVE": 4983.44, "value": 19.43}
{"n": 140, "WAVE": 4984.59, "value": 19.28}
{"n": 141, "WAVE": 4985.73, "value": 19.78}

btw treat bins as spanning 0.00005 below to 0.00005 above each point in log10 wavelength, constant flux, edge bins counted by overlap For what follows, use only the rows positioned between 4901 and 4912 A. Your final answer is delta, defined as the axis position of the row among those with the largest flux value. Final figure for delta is 4901.50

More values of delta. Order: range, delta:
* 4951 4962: 4953.69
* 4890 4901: 4895.86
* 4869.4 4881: 4880.10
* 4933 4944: 4935.48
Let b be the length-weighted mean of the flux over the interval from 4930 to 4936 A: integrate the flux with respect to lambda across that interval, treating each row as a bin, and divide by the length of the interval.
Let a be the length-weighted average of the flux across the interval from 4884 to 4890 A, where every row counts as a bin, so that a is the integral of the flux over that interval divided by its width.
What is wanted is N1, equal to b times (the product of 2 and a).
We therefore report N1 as 1036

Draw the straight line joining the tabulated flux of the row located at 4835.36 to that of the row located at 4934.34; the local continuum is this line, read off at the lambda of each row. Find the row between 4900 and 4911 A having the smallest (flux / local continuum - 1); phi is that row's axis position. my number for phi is 4909.41 A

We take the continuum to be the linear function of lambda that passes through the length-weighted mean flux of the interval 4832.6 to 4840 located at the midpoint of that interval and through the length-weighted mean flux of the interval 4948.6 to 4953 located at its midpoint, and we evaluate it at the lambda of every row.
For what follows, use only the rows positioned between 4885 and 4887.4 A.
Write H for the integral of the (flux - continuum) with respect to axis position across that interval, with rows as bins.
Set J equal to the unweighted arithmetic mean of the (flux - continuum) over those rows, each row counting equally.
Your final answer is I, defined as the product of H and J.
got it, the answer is 9.0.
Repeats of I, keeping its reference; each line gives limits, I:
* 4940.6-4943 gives 12.2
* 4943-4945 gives 1.1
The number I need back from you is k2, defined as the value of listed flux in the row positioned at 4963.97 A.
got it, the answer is 24.85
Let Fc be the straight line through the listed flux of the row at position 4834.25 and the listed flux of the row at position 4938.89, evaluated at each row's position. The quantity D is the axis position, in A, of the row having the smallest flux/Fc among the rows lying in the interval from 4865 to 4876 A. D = 4874.49 A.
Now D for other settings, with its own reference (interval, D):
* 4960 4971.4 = 4968.54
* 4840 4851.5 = 4850.98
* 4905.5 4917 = 4916.20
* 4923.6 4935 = 4924.13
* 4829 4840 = 4834.25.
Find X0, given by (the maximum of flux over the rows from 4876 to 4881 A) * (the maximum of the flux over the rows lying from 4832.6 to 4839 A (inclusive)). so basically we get 534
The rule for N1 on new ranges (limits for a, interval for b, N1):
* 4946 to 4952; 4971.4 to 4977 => 1306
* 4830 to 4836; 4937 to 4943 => 996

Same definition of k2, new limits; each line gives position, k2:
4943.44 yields 24.66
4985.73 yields 19.78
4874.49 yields 19.7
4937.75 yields 23.28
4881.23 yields 24.01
